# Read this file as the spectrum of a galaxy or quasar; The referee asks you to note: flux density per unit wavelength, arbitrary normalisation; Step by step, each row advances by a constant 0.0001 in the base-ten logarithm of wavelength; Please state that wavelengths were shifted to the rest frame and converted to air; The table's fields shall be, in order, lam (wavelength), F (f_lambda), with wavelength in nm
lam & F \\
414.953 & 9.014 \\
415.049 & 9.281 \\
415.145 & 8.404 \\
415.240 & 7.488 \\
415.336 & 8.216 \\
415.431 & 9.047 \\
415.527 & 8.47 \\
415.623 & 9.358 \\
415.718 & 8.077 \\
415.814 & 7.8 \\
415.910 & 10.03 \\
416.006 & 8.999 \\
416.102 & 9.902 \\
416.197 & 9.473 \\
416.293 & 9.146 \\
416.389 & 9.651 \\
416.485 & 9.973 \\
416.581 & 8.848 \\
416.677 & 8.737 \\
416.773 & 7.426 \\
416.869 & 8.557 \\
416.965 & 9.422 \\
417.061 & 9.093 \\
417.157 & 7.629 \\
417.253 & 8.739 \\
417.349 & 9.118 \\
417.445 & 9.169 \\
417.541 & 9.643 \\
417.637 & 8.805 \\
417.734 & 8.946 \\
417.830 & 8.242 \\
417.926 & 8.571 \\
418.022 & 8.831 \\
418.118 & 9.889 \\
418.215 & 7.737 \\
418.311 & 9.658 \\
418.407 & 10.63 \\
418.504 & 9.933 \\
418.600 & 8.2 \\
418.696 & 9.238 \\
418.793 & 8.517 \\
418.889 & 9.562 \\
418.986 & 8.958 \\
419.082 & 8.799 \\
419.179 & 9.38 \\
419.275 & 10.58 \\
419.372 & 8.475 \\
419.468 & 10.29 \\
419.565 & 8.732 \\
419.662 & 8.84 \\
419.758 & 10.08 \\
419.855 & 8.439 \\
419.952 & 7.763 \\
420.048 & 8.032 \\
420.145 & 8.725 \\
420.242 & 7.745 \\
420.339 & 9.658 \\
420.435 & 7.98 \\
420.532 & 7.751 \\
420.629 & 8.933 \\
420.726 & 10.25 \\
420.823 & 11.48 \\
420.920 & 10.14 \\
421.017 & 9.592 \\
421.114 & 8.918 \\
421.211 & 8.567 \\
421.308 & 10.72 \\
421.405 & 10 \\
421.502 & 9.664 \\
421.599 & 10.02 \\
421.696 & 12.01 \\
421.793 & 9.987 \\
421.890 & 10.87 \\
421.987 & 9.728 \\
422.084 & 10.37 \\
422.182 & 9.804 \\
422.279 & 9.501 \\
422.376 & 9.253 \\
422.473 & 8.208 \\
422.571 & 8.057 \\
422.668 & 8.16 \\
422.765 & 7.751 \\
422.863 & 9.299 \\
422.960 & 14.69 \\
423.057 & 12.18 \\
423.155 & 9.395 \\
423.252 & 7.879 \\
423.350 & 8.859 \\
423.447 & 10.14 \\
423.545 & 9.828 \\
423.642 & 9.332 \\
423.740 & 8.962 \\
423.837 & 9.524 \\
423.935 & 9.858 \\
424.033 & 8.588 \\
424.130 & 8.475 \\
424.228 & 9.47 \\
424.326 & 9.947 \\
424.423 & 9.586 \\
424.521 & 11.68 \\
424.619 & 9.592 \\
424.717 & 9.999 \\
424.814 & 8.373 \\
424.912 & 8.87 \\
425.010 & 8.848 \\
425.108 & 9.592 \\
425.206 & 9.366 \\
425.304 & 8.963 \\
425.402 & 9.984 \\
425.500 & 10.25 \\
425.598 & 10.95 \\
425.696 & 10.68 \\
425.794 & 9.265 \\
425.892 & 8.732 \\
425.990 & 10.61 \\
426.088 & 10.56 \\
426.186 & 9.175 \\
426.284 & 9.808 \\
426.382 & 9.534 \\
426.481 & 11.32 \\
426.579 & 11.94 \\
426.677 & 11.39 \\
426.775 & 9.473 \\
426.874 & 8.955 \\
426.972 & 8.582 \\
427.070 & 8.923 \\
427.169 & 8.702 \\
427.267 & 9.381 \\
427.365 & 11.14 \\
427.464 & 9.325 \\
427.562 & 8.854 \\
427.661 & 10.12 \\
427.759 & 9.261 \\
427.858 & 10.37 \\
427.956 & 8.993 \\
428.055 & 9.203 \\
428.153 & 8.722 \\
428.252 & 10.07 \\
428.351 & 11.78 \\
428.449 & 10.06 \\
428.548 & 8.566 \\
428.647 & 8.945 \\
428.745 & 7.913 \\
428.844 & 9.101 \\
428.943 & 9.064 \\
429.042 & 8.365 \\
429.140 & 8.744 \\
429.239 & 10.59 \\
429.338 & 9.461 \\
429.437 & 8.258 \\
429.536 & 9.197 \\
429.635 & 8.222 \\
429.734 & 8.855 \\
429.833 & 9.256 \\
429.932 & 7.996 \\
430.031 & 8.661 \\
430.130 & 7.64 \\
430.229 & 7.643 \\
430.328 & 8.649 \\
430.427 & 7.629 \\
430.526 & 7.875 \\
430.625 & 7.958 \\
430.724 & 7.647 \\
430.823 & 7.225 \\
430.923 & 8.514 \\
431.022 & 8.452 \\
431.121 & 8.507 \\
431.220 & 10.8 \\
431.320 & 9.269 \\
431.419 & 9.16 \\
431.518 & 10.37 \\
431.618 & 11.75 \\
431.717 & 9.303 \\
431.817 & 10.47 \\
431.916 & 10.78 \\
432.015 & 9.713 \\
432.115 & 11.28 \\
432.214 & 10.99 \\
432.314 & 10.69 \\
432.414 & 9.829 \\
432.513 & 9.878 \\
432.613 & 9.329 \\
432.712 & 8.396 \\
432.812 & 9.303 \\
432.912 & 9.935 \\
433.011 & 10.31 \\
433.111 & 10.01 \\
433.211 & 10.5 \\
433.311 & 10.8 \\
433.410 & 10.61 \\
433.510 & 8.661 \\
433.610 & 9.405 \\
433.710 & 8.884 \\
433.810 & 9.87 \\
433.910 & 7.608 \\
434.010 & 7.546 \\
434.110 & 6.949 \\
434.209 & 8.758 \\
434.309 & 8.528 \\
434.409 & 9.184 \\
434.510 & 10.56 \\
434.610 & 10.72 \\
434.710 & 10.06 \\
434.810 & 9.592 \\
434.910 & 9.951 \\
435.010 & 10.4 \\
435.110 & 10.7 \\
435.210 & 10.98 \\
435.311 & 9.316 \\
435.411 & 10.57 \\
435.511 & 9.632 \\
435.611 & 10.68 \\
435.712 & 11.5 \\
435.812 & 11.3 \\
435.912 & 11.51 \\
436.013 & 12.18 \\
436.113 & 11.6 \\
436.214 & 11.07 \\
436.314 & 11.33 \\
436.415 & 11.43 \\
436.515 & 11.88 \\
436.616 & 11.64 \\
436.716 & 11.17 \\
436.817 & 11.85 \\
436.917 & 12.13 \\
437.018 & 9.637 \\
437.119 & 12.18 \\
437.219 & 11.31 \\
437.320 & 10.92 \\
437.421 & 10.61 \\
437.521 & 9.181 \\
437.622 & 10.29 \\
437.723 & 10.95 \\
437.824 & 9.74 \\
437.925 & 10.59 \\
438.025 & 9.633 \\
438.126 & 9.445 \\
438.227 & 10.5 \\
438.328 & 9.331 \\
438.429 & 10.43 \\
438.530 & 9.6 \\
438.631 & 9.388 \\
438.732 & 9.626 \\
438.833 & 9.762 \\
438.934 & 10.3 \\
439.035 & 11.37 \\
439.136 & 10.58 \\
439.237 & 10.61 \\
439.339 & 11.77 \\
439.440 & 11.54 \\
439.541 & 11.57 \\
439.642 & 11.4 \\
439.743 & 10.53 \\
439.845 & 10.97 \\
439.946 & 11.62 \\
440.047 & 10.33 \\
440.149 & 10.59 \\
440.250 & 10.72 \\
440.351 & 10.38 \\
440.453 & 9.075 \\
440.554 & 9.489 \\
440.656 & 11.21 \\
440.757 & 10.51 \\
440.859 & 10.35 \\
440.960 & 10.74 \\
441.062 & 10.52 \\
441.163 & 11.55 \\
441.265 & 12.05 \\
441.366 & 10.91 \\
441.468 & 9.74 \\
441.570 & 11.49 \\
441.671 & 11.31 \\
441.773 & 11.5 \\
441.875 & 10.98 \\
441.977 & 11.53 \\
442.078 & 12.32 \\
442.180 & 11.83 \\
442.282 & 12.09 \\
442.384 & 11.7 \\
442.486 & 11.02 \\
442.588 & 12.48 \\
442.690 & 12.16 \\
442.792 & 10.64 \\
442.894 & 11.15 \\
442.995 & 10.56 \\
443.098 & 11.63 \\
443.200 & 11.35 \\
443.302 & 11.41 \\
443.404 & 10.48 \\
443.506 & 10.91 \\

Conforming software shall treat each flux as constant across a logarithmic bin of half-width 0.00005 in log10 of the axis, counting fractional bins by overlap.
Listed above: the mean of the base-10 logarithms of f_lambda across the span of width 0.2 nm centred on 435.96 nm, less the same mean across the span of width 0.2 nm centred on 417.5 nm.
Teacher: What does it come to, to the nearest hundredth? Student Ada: 0.10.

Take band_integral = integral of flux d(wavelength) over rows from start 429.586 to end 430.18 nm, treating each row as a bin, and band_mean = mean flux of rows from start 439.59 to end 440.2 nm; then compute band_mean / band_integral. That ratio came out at 2.18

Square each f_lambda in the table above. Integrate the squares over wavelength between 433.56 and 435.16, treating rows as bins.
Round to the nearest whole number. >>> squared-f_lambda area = 140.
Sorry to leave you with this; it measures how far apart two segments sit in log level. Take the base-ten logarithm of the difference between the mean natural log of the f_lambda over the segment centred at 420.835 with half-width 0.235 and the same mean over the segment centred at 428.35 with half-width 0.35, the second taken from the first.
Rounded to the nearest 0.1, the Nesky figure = -1.3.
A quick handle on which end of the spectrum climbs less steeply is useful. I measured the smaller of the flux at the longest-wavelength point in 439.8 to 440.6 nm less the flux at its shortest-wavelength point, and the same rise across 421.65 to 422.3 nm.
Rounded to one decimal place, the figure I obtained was -2.5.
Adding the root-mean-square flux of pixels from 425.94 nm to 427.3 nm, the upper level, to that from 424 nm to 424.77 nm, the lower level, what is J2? 19.6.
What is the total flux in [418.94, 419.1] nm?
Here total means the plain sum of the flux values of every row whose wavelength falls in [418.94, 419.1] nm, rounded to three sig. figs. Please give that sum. 17.8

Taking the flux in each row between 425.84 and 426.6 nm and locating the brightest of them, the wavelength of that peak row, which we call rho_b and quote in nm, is 426.579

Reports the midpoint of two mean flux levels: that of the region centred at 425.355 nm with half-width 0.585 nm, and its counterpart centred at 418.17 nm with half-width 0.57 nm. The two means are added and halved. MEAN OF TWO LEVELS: 9.3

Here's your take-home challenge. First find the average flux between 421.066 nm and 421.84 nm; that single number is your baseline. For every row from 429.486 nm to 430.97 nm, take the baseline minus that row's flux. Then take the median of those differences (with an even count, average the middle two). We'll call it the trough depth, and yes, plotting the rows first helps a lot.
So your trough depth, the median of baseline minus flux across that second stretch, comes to 1.99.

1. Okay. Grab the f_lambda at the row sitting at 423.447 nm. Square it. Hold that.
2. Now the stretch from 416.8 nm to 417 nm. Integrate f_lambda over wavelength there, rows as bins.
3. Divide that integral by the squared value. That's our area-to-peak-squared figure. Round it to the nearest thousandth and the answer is 0.017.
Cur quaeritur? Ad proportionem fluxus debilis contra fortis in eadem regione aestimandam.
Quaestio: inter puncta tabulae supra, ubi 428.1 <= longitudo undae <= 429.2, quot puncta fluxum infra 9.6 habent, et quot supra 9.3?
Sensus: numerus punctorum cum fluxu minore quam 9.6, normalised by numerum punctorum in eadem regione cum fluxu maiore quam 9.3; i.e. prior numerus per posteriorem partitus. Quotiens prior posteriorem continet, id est 2.7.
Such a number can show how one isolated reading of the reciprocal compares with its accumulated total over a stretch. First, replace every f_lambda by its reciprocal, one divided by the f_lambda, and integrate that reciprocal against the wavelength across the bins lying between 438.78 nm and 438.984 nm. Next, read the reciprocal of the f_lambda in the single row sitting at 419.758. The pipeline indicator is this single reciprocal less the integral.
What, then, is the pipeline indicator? 0.079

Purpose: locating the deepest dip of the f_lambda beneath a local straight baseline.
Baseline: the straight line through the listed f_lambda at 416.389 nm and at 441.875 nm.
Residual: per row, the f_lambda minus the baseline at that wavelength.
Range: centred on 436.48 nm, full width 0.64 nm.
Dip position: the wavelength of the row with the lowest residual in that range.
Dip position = 436.214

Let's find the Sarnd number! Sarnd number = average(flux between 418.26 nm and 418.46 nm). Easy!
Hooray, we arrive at 10.1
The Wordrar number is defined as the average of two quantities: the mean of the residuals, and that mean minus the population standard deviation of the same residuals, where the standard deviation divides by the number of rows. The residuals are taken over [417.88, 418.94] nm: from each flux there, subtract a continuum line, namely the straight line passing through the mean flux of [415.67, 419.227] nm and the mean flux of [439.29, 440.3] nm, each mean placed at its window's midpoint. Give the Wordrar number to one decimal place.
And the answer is -0.4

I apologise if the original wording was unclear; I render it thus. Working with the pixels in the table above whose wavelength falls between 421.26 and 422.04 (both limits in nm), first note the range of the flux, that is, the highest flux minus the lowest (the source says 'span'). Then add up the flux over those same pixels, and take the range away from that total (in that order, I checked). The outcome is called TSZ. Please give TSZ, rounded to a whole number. 81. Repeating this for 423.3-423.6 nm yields 28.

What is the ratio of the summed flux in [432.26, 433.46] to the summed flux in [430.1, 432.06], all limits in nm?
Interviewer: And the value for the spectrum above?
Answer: 0.7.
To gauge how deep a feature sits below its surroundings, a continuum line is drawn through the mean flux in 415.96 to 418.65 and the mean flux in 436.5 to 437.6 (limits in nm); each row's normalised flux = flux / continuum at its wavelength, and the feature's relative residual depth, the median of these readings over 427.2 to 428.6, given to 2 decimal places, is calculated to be 0.93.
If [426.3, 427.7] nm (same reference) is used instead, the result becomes 0.94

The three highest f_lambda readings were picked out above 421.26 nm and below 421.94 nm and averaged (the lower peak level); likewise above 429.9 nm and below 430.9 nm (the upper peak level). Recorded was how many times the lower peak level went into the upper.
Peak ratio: 0.75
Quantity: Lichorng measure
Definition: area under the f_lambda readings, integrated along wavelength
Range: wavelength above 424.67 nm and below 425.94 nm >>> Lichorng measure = 12.1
